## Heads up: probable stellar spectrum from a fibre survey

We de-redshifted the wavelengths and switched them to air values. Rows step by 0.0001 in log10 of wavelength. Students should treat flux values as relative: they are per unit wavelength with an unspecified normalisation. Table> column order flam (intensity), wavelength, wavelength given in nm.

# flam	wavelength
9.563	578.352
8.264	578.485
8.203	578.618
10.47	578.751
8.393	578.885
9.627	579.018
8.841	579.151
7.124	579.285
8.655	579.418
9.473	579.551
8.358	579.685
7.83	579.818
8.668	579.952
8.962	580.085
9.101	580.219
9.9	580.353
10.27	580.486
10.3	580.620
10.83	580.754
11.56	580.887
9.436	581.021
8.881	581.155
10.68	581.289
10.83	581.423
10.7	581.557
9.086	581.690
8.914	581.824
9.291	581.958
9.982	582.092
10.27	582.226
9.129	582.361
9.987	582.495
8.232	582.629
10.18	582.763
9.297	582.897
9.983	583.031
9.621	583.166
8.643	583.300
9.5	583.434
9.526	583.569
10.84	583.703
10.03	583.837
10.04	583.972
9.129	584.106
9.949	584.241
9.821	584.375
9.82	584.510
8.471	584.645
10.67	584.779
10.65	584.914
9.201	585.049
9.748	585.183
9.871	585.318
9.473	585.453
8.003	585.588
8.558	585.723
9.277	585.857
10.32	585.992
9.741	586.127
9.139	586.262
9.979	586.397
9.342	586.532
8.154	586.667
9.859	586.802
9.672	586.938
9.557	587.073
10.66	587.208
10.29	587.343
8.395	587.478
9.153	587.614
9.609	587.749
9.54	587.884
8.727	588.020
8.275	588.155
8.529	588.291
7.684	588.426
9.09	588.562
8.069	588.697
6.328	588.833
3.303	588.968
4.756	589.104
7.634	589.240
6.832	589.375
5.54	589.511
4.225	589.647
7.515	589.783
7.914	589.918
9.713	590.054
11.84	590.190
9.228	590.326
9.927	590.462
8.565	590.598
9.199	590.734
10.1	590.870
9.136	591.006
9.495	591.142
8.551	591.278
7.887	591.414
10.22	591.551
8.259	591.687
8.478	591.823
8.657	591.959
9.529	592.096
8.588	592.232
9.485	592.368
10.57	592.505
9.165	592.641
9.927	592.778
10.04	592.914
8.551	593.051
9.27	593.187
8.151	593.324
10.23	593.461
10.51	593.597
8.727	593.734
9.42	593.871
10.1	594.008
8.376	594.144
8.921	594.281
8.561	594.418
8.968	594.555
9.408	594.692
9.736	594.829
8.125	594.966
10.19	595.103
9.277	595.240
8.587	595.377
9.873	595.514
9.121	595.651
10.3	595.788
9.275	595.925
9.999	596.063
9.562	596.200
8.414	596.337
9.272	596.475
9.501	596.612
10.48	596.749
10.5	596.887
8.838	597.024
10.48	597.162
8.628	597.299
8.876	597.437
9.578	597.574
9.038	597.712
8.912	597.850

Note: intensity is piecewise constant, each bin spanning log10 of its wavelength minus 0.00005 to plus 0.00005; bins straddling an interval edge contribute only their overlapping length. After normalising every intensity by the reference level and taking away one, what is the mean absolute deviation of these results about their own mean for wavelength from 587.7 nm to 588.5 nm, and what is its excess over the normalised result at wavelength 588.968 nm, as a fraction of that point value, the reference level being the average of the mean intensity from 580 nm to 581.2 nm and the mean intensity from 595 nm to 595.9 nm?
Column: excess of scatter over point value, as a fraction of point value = -1.1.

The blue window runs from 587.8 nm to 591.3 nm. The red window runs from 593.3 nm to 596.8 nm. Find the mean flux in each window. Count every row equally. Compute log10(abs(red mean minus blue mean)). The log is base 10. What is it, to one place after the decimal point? 0.1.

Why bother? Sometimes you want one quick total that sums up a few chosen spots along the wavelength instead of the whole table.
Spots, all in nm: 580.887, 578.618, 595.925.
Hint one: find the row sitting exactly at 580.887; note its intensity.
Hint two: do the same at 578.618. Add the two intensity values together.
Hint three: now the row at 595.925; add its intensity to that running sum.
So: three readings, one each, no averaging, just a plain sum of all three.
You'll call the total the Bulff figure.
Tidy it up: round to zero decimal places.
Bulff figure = 29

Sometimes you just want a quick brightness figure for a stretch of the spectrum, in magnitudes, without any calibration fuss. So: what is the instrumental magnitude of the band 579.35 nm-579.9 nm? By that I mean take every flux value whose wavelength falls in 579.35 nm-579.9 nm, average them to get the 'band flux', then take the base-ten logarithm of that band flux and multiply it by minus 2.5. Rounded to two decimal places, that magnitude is -2.33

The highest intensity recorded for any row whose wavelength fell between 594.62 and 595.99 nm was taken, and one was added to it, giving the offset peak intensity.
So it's 11.3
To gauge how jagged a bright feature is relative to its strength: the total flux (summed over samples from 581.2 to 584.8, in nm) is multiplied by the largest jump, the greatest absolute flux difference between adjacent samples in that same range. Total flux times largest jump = 578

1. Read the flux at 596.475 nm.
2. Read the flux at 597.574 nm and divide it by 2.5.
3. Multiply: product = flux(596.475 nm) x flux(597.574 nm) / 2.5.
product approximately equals 36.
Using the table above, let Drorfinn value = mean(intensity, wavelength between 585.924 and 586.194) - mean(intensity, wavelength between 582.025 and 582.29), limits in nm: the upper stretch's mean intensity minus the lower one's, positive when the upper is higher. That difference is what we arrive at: -0.10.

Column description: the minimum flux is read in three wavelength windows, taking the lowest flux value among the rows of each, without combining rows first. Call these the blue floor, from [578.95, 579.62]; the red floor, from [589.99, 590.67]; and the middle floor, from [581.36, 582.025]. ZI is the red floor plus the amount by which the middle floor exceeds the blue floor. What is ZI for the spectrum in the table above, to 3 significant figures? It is 10.4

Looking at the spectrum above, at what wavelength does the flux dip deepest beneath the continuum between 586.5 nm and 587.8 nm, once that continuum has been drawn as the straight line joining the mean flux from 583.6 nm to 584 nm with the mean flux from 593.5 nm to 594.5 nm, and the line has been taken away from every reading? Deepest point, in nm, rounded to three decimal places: 586.667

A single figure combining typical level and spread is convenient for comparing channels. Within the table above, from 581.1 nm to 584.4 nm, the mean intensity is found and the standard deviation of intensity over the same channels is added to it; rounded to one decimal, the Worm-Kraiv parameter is 10.4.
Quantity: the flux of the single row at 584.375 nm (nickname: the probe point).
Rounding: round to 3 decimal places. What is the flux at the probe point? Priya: 9.821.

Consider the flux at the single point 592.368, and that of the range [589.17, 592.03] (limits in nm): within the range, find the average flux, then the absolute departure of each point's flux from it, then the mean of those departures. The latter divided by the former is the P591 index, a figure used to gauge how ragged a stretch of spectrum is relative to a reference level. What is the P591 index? 0.124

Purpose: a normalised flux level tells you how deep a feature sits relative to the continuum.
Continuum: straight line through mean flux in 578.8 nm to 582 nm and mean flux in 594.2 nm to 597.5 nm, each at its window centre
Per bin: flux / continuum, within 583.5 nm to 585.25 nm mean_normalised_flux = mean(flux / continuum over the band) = 1.05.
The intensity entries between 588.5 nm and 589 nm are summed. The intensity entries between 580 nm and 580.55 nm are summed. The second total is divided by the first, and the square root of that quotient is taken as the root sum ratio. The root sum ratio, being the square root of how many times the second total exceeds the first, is 1.195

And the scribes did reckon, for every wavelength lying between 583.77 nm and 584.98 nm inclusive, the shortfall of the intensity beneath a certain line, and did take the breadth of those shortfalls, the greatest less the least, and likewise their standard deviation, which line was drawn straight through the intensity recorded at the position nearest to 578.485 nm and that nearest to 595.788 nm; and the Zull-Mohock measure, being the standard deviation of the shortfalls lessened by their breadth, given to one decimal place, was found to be -1.5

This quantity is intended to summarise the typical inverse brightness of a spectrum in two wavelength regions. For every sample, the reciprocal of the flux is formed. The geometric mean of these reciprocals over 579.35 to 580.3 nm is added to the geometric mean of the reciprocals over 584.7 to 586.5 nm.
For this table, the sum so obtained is 0.219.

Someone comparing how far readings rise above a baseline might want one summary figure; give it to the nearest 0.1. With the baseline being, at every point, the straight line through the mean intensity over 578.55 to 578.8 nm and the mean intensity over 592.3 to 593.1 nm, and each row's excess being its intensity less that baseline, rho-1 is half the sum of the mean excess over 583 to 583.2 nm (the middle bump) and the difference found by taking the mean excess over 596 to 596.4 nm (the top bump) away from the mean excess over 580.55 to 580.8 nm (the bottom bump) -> 1.0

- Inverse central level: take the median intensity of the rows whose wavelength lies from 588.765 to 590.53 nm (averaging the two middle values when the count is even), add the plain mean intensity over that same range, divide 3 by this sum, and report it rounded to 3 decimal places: 0.203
